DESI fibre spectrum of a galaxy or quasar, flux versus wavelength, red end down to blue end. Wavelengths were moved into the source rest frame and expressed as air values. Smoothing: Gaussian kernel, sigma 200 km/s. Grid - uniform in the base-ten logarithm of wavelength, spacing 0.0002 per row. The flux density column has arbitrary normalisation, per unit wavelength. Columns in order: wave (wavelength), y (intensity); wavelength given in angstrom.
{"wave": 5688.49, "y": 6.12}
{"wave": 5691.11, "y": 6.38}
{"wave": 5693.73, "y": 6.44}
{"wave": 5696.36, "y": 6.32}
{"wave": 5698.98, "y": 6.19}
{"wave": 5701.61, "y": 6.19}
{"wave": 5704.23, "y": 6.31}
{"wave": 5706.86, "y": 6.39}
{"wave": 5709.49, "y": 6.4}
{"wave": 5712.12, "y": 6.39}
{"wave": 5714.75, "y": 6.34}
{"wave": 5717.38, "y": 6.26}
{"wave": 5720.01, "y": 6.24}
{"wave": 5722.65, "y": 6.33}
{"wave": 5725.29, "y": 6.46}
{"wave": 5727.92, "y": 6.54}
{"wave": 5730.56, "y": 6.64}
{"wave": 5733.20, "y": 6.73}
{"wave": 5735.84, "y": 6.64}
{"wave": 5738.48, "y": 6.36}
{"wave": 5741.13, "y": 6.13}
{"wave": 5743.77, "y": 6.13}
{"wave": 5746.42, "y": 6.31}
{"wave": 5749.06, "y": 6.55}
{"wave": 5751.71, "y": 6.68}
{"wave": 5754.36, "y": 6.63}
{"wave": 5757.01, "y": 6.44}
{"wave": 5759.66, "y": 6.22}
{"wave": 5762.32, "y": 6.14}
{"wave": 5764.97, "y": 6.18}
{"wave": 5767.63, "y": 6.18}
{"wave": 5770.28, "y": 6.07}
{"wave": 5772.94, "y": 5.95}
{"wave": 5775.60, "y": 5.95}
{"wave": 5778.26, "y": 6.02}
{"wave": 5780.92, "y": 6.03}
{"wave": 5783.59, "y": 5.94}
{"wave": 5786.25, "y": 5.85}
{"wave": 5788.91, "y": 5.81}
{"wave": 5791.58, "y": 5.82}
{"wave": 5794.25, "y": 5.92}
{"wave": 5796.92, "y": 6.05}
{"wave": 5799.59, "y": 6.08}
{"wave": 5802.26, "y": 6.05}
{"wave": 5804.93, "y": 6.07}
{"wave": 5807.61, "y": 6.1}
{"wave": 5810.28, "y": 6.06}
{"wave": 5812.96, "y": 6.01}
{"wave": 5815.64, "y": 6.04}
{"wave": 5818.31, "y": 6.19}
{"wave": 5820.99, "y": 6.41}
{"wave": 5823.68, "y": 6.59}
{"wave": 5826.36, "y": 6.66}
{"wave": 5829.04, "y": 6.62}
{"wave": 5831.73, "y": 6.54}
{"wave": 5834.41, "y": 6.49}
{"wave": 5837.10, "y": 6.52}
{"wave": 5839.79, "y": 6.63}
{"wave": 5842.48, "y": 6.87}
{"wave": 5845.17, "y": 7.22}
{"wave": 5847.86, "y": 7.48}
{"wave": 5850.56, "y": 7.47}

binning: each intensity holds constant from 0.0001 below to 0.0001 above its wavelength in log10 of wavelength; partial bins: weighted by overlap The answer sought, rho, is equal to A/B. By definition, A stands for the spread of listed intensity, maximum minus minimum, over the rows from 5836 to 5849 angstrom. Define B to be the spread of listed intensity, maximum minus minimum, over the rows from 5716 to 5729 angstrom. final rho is 3.2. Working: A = 1.0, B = 0.30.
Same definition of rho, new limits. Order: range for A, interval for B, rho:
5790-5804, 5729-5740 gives 0.7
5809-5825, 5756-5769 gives 1.9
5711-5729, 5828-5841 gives 2.1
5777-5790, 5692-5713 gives 0.9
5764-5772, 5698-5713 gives 0.5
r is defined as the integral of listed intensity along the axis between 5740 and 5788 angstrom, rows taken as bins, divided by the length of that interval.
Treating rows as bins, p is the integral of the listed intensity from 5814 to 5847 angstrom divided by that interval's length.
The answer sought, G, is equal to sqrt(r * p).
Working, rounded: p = 6.57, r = 6.19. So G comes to 6.38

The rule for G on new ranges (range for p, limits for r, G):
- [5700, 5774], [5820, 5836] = 6.45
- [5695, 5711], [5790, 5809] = 6.15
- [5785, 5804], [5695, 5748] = 6.15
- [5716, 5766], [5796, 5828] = 6.30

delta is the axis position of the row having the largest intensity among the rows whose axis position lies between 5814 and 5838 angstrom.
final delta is 5826.36 angstrom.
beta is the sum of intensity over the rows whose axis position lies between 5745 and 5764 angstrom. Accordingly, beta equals 45.0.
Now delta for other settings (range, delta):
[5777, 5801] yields 5799.59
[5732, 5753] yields 5733.20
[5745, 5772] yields 5751.71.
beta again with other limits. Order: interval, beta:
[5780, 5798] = 41.4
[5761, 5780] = 42.5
